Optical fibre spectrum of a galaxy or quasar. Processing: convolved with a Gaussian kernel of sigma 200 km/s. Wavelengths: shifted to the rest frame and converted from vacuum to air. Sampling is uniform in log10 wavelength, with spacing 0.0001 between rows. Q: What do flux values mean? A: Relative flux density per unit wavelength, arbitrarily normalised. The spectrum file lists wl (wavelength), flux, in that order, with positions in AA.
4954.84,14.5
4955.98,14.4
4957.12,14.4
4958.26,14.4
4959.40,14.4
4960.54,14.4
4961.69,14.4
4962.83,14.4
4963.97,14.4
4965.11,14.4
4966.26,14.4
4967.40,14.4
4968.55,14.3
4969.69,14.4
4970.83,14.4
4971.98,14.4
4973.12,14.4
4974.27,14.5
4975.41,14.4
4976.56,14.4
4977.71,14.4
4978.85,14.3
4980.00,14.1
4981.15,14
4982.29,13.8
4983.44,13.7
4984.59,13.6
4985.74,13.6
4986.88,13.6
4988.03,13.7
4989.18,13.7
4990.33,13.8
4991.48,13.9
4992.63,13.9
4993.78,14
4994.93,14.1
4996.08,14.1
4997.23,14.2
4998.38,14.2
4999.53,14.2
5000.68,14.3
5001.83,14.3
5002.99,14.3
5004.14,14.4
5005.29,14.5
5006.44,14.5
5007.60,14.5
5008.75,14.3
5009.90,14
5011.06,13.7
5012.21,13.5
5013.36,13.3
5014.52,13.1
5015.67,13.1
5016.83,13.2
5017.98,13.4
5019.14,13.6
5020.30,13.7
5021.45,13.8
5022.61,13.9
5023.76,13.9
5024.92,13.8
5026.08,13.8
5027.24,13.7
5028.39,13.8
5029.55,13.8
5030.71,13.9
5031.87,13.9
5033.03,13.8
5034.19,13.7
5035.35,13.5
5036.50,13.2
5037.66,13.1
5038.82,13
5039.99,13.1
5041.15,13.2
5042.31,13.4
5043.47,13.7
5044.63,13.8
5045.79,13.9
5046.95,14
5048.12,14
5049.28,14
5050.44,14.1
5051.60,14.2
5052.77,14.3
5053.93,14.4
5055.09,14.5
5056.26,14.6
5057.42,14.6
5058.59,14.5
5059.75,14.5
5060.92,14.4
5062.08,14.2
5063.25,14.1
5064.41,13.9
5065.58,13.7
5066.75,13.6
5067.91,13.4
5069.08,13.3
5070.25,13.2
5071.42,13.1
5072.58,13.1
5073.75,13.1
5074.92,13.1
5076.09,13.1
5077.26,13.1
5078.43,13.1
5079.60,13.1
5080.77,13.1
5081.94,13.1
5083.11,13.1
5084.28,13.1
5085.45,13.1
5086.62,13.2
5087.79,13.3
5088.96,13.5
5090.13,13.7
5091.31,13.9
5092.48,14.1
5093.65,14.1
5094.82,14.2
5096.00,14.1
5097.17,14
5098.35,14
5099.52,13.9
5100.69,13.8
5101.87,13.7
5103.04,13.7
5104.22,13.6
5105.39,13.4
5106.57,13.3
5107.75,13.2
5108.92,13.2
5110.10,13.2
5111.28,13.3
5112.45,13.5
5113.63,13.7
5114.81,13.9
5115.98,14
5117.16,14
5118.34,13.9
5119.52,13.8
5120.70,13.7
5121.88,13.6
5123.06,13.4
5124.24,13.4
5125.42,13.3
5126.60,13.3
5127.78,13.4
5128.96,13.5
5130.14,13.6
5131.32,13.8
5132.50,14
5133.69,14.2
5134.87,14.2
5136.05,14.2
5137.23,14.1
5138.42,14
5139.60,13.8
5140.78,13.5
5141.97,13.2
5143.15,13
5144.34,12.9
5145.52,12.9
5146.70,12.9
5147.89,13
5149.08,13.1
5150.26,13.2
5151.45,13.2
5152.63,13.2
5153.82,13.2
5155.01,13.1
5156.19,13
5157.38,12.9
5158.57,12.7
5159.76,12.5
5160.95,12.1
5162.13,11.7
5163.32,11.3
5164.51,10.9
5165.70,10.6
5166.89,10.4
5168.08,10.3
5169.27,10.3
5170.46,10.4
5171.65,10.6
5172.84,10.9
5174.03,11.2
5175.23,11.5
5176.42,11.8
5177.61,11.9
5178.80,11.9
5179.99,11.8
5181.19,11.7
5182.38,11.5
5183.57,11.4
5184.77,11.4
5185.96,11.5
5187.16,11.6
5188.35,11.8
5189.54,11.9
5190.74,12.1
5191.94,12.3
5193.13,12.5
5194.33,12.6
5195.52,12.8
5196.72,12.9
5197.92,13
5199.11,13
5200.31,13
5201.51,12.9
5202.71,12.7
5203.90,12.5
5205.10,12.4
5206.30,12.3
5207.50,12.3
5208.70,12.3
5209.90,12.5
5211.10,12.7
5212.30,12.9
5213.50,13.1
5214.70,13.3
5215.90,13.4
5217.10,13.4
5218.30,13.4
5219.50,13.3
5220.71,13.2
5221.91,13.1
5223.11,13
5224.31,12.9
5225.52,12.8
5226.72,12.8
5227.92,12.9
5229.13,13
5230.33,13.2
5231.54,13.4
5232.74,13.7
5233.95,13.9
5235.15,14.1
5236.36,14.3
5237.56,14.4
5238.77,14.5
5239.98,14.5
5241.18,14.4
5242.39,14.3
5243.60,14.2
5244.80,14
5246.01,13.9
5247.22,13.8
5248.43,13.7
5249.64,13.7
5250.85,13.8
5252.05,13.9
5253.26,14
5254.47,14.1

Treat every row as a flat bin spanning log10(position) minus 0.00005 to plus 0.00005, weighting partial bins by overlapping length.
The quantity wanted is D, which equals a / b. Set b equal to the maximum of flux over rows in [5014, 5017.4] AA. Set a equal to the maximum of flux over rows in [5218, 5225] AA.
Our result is 1.02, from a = 13.4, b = 13.2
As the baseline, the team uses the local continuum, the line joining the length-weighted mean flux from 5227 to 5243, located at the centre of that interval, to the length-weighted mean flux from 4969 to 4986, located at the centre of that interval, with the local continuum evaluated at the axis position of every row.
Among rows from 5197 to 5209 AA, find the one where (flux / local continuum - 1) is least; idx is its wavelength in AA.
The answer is 5206.30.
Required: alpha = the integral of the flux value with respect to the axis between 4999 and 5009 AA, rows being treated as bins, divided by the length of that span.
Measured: 14.4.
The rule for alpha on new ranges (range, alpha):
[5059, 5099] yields 13.6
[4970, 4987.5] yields 14.1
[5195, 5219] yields 12.8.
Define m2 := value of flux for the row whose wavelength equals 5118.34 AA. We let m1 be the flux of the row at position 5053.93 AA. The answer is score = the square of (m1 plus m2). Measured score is 801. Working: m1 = 14.4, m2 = 13.9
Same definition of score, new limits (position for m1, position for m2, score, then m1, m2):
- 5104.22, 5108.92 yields 718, 13.6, 13.2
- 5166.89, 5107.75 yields 557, 10.4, 13.2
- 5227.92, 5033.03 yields 713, 12.9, 13.8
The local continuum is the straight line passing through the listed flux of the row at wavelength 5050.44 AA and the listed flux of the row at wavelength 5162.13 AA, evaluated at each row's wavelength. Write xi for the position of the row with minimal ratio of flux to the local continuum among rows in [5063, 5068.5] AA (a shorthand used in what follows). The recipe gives 5067.91 AA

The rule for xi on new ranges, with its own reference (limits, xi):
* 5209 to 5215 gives 5209.90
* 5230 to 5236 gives 5230.33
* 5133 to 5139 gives 5138.42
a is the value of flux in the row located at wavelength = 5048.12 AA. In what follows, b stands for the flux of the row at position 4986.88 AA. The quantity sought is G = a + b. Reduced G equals 27.6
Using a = 14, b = 13.6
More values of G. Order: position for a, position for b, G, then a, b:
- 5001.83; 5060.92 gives 28.7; 14.3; 14.4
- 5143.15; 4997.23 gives 27.2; 13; 14.2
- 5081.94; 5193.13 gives 25.6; 13.1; 12.5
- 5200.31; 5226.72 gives 25.8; 13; 12.8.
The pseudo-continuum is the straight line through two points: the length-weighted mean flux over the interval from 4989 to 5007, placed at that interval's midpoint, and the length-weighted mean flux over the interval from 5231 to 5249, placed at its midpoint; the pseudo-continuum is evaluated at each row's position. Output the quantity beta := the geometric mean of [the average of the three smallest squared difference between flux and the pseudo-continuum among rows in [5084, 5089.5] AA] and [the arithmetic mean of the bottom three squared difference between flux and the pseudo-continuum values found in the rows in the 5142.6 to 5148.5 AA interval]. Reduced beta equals 0.9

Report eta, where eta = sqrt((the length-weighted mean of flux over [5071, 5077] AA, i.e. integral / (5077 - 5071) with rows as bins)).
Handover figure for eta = 3.62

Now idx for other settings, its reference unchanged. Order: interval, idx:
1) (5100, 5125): 5107.75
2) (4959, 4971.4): 4968.55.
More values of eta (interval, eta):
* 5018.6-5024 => 3.71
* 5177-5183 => 3.43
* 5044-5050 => 3.73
